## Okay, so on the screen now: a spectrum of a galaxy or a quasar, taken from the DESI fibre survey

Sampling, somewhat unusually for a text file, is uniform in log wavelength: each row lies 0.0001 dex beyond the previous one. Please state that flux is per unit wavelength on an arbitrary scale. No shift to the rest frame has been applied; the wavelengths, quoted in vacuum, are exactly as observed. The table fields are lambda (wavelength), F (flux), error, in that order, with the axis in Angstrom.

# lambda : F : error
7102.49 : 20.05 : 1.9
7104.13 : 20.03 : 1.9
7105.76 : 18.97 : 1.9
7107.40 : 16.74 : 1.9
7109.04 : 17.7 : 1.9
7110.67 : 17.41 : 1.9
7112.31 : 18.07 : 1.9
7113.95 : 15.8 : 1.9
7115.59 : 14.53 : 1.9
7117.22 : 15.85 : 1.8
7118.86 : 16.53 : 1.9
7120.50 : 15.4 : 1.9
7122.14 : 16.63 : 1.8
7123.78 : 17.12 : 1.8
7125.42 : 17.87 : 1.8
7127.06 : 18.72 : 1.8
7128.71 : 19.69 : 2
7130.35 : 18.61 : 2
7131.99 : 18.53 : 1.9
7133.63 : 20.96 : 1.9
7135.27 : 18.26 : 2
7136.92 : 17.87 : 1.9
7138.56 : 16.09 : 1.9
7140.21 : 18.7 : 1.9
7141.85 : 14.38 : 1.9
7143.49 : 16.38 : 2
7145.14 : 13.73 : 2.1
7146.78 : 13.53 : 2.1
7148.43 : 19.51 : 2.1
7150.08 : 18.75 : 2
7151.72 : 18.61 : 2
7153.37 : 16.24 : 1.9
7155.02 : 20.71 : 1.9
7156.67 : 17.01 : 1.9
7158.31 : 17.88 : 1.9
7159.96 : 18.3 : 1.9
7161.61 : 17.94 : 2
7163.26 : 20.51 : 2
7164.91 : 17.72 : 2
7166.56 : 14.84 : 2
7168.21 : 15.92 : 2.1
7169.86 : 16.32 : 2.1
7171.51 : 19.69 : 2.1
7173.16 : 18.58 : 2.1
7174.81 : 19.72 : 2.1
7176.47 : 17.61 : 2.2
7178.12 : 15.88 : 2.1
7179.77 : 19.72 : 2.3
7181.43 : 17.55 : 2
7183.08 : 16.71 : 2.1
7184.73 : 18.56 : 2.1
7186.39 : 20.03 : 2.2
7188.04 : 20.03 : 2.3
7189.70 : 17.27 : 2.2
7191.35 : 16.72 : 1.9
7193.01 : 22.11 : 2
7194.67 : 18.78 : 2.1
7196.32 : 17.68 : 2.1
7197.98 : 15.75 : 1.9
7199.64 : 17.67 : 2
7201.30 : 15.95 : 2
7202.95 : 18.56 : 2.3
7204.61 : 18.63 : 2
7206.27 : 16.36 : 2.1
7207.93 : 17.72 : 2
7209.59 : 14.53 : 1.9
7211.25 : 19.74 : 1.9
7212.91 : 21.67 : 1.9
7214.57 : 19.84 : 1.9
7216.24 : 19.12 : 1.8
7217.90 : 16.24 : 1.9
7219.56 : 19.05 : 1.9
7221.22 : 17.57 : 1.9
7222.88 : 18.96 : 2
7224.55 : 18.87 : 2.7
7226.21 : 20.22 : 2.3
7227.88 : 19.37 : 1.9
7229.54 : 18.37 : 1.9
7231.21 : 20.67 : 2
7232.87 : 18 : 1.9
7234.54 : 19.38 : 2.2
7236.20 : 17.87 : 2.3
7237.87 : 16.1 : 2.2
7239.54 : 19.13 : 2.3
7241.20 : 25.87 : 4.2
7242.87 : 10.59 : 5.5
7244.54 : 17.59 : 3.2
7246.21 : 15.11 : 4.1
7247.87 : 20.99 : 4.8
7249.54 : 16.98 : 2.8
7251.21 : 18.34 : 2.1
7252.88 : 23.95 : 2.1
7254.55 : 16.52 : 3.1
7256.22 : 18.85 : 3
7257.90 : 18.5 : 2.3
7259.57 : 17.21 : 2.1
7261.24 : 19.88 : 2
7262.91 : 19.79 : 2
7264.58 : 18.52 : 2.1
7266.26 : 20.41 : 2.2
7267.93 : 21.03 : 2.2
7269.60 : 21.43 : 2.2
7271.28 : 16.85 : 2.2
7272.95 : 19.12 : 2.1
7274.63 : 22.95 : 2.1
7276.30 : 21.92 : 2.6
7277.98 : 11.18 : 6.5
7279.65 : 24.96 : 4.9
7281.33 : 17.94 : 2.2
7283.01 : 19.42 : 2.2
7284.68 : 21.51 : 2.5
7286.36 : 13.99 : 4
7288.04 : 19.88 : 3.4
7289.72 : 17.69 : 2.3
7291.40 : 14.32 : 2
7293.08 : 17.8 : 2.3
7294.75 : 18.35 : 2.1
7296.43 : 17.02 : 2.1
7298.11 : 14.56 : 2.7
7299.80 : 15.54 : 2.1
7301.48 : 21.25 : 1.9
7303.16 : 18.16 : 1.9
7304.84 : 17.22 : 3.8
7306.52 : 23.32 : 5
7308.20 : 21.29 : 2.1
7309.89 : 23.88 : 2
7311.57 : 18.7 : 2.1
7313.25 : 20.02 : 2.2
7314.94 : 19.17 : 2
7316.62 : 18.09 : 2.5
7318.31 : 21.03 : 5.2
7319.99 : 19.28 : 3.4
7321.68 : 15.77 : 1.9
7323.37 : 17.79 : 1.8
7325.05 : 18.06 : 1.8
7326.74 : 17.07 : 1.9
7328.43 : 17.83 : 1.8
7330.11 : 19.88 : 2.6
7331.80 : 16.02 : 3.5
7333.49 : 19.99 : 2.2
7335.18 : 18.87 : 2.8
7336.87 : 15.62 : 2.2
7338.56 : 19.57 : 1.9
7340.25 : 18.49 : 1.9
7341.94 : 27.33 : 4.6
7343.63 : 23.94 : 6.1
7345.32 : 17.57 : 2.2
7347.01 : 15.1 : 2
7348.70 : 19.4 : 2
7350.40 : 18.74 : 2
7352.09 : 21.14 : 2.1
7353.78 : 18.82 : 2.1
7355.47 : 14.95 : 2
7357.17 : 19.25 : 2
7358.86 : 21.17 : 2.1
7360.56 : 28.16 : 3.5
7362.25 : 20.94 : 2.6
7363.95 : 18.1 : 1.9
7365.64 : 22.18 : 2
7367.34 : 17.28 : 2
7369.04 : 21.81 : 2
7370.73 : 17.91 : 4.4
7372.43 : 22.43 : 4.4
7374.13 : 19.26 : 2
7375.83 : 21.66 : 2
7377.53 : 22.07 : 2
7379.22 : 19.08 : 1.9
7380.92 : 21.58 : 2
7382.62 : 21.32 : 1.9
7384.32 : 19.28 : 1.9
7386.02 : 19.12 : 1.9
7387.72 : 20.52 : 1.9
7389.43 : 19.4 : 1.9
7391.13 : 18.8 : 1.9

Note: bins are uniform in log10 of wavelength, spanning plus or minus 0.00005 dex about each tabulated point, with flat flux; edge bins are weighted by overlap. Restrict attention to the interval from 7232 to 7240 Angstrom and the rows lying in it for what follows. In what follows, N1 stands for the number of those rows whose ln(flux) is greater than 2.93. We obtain 2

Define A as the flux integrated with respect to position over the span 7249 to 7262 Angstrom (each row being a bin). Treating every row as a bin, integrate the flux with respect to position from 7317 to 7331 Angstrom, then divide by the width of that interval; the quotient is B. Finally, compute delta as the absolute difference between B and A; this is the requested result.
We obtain 226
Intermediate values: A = 244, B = 18.3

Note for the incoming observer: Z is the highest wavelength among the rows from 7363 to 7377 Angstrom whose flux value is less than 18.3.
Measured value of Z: 7370.73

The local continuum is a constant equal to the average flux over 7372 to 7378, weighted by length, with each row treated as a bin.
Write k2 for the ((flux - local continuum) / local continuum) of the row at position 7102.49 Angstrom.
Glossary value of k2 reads -0.05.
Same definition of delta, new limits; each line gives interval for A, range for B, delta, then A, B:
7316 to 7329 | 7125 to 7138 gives 217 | 235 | 18.8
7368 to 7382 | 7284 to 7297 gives 272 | 290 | 17.5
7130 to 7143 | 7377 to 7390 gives 212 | 232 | 20.3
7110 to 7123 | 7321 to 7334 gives 194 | 211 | 17.8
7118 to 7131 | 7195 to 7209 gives 211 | 228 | 17.3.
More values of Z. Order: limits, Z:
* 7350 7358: 7355.47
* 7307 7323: 7321.68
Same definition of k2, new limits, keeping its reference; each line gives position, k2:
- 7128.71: -0.07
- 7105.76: -0.11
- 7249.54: -0.20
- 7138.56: -0.24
